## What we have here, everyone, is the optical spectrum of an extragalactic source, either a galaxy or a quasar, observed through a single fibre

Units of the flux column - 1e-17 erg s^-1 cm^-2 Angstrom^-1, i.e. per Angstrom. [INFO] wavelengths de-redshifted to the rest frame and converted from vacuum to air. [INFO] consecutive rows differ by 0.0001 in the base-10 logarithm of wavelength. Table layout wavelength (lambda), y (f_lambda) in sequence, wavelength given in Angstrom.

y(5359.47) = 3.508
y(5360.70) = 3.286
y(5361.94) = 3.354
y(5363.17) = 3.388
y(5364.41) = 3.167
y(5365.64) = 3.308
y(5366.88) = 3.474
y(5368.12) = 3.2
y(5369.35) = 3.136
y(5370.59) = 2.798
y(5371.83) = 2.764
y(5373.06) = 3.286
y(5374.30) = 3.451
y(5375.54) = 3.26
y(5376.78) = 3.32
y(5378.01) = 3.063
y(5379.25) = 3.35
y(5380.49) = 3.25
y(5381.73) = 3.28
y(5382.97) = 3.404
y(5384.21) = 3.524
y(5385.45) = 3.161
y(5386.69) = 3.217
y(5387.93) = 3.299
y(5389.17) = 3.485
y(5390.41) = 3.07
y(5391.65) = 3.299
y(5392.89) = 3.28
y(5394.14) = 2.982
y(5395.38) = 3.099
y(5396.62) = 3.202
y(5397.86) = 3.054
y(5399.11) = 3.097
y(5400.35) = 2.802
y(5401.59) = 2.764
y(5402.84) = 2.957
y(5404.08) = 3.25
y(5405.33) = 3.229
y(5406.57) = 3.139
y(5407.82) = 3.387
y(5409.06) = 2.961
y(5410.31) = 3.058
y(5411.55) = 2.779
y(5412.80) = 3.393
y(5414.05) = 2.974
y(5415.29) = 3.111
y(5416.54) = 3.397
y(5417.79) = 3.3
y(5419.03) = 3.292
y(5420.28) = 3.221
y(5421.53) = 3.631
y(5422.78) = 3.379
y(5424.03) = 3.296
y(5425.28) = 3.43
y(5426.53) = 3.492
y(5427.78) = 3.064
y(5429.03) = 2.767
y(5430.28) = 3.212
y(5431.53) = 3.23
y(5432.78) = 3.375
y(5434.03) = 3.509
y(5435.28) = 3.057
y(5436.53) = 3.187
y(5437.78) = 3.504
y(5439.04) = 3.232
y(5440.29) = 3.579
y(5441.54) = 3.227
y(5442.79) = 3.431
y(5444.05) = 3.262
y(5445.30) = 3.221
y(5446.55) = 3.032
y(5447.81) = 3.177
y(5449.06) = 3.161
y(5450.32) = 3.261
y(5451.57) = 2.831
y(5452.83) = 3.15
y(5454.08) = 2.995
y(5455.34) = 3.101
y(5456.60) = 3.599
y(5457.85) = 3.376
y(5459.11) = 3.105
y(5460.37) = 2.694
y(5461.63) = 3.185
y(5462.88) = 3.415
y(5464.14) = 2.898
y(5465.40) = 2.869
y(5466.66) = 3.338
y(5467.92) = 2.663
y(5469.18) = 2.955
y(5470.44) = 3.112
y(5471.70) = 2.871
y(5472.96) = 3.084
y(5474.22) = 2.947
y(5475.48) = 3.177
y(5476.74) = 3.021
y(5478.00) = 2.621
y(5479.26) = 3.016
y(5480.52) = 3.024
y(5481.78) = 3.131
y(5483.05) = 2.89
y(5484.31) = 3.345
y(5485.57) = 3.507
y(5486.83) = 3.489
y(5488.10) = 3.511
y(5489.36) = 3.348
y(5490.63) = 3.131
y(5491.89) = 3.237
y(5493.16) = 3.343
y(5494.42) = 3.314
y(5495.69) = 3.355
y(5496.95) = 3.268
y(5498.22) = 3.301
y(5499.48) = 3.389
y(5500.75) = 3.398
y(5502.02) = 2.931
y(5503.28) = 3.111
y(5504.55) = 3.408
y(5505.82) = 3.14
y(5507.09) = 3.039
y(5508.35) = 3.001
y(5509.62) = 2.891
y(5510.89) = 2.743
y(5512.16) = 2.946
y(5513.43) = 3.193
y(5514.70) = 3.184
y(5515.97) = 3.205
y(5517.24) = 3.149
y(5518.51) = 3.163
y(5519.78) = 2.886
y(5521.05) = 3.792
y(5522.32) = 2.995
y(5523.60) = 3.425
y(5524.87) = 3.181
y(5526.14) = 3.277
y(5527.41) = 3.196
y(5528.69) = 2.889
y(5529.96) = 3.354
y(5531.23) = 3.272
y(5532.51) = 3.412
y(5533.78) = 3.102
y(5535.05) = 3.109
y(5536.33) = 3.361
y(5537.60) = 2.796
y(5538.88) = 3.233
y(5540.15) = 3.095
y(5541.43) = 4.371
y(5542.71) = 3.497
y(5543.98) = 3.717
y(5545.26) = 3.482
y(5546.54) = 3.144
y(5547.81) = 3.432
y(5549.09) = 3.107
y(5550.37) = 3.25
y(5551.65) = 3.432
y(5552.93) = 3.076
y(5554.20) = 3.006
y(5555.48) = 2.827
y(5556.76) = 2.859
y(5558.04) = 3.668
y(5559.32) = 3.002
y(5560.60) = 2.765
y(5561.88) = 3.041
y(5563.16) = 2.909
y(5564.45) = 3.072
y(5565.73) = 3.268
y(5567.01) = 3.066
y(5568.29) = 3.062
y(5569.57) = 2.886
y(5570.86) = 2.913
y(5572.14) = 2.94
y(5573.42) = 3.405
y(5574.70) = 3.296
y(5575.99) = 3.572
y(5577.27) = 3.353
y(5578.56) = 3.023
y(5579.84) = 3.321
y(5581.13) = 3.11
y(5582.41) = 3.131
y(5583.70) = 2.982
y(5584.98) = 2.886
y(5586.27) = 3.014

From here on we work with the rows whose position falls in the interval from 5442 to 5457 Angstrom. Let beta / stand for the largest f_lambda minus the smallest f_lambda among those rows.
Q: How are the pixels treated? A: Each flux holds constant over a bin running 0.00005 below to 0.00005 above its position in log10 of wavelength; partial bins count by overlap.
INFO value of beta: 0.8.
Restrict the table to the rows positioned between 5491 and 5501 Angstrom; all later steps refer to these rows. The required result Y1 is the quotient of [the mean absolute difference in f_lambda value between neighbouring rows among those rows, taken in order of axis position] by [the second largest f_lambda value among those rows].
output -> 0.017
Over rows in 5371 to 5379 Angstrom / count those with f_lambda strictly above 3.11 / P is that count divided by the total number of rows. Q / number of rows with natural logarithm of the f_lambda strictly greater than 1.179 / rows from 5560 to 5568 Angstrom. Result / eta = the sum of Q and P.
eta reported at 1.7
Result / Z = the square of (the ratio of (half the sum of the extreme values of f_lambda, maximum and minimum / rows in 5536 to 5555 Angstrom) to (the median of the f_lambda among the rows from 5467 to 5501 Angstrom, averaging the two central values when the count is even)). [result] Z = 1.27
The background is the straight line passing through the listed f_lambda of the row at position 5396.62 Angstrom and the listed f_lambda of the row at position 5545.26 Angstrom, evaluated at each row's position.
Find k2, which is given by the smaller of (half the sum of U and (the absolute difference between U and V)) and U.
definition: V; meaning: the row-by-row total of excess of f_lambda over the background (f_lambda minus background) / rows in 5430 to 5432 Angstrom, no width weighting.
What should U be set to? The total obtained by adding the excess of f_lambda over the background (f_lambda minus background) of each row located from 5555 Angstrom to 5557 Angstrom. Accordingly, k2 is -1.32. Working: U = -1.3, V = -0.1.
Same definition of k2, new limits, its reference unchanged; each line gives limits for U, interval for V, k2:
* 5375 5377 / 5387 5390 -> 0.21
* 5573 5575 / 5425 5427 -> -0.37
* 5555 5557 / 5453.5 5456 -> -1.32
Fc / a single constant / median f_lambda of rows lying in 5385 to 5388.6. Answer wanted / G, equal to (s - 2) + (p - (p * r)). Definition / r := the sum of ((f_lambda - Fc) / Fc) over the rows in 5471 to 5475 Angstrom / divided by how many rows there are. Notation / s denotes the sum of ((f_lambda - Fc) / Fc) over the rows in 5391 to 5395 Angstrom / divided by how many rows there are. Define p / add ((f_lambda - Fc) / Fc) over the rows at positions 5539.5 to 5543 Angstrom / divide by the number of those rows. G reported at -1.86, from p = 0.136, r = -0.078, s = -0.01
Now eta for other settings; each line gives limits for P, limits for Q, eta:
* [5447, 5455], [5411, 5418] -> 3.7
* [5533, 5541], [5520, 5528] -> 3.3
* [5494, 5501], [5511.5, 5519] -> 1.0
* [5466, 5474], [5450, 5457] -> 2.3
